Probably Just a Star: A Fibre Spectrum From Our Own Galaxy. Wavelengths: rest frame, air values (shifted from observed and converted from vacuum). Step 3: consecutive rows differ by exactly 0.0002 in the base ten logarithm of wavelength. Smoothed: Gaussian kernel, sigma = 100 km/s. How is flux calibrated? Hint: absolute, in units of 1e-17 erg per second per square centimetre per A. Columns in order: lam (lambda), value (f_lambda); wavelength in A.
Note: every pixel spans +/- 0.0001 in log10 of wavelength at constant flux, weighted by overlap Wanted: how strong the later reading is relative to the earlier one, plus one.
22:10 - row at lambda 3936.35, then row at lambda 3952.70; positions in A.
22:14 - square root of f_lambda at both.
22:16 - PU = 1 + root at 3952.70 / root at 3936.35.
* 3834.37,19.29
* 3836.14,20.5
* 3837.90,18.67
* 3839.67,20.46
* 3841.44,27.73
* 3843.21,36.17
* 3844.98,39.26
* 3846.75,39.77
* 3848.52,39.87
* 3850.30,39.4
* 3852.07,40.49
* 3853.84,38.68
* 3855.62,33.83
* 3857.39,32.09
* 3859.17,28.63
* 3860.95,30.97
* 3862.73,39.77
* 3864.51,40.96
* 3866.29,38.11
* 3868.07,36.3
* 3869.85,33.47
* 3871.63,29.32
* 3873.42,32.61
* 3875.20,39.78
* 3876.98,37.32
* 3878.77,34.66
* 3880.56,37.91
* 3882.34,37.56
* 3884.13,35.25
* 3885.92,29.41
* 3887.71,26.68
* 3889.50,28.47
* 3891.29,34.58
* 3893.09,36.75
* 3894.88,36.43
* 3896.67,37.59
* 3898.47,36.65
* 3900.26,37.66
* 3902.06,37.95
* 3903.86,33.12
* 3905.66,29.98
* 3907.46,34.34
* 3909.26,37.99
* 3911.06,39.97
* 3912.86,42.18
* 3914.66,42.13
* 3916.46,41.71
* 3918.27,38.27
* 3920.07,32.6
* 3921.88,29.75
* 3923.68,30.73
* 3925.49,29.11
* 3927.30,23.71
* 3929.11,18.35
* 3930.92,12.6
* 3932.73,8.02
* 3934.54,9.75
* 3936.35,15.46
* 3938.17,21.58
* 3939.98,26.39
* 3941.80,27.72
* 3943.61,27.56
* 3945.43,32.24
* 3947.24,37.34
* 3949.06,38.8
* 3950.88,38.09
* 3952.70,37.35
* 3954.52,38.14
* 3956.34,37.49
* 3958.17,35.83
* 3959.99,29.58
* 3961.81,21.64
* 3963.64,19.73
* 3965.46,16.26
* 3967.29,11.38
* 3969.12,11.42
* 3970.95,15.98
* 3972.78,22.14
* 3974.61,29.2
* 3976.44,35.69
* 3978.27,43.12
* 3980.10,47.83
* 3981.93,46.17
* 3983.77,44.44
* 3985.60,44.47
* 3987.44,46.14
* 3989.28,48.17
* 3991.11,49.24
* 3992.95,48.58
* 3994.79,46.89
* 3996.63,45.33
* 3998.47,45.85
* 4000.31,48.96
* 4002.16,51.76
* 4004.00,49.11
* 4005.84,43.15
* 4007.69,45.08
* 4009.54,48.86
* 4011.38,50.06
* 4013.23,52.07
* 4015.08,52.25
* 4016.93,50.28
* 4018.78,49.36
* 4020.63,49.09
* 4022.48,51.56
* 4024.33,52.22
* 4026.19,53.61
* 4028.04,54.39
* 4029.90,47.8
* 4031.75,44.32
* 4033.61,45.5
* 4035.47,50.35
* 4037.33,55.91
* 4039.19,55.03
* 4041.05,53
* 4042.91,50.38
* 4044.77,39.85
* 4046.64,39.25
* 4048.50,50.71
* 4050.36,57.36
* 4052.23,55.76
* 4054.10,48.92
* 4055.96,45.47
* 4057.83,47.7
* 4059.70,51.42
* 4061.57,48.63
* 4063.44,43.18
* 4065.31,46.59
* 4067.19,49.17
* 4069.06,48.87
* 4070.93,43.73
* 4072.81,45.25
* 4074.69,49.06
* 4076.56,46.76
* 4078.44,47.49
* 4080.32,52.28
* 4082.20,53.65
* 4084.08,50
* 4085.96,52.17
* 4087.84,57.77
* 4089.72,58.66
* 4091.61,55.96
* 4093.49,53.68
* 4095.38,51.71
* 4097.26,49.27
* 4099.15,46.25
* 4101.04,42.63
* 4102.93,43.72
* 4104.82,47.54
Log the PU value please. 2.55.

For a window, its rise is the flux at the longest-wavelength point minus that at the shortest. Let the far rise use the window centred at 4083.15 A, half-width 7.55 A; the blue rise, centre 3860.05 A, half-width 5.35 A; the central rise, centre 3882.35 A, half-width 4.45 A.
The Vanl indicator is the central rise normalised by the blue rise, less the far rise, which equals -13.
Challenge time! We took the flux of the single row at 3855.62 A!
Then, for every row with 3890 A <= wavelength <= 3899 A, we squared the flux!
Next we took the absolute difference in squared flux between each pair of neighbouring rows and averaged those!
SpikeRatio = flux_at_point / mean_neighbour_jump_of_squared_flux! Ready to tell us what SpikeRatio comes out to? 0.405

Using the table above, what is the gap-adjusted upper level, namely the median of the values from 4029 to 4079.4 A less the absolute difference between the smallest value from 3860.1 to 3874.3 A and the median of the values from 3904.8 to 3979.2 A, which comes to 48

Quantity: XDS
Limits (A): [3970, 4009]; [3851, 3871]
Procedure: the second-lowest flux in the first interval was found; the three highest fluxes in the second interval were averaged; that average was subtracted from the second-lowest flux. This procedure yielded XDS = -18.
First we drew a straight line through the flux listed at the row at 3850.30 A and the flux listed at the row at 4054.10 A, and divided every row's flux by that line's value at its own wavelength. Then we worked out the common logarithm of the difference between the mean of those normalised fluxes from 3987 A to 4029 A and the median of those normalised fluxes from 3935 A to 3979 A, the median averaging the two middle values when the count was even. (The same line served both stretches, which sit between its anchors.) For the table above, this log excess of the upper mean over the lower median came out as -0.4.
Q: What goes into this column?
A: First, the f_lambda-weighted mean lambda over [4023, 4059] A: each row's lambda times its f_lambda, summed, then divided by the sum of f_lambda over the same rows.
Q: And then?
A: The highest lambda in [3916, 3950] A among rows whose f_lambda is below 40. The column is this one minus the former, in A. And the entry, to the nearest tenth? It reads -91.8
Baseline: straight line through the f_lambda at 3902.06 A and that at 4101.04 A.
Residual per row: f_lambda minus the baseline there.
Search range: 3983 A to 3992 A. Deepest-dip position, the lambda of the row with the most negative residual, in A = 3985.60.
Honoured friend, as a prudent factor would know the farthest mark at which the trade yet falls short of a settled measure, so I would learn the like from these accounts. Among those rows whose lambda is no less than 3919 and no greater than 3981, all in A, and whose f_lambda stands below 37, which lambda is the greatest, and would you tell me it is 3976.44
